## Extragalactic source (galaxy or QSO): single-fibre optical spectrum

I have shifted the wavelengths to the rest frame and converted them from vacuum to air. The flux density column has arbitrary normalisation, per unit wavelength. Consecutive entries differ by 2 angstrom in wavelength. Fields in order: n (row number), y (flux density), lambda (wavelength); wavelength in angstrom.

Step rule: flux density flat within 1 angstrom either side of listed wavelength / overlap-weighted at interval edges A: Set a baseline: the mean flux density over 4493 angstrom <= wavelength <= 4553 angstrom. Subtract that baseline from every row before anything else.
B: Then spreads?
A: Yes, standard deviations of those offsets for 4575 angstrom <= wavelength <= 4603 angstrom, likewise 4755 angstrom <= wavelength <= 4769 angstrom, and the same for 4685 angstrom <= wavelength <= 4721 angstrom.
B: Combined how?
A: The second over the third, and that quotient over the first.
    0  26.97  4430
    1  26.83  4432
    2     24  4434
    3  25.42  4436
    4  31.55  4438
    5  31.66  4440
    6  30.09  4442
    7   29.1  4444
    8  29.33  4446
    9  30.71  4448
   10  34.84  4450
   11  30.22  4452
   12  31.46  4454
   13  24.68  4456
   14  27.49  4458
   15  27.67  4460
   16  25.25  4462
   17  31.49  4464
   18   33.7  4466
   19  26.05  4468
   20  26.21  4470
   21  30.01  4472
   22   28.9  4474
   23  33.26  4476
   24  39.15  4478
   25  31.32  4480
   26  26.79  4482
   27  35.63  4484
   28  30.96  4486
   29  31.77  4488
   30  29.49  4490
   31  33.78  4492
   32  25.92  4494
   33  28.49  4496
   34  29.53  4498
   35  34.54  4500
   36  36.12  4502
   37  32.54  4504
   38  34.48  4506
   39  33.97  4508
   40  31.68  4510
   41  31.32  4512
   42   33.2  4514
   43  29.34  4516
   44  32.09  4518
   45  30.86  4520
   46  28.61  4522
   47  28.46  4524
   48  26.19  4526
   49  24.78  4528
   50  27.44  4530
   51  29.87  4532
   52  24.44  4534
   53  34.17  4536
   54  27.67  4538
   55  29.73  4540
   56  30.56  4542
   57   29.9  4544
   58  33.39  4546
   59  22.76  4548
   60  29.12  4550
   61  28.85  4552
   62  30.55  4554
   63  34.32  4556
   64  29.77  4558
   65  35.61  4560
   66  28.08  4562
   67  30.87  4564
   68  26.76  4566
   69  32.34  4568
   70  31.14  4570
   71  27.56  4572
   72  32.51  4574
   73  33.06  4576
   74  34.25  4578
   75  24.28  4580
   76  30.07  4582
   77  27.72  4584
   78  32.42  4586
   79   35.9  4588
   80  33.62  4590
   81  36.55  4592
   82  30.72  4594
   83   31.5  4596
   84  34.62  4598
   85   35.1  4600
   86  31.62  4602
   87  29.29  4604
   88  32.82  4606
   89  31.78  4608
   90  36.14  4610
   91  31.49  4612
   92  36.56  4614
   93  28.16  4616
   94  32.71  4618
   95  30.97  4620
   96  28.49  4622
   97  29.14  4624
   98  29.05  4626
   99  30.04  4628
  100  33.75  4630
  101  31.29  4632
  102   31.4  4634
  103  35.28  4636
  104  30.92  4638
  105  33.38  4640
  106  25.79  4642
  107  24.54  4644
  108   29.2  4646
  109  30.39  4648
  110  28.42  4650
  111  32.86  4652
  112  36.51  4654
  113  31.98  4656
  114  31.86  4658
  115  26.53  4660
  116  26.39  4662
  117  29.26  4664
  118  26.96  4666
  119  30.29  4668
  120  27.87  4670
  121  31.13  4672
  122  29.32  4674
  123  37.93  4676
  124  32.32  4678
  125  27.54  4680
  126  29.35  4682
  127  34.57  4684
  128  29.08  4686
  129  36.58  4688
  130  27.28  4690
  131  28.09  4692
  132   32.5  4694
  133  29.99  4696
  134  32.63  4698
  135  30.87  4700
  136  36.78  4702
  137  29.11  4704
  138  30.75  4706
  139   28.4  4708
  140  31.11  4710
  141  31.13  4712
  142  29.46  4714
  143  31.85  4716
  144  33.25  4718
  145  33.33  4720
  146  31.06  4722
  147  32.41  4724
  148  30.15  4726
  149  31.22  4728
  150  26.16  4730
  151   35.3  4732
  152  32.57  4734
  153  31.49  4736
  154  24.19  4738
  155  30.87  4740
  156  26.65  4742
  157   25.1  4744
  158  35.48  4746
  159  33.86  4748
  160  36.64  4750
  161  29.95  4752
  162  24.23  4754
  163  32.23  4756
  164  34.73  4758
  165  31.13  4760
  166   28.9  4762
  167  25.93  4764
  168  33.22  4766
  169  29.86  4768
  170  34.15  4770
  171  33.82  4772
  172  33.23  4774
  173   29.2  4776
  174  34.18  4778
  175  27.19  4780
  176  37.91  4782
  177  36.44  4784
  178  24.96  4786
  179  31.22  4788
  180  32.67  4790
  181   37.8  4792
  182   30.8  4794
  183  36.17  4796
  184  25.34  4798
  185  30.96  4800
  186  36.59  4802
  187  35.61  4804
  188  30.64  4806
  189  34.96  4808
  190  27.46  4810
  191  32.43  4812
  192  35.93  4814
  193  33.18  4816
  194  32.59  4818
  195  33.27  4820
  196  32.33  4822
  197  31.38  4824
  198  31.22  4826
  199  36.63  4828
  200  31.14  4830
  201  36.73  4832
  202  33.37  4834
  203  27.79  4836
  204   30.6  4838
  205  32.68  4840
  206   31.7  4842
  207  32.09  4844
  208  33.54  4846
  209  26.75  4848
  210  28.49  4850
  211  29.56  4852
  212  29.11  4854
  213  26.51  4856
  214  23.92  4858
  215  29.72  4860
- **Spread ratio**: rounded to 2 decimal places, 0.33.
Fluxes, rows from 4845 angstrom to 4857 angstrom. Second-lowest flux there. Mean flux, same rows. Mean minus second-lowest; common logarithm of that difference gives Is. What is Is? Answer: 0.4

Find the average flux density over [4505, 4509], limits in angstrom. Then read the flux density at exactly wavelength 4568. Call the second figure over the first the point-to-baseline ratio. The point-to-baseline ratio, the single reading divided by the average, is 0.94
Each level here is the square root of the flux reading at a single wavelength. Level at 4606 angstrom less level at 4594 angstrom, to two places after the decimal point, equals 0.19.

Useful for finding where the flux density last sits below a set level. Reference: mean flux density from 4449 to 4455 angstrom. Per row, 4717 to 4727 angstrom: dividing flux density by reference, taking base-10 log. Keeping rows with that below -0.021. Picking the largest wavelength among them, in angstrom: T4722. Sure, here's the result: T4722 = 4726 angstrom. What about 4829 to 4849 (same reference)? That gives 4848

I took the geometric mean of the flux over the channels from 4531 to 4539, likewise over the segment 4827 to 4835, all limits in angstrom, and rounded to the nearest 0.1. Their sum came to 63.2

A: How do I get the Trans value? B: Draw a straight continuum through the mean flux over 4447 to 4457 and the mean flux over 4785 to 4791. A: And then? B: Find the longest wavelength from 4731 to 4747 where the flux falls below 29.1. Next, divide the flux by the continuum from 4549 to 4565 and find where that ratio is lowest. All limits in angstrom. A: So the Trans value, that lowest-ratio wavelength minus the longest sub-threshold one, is -182 angstrom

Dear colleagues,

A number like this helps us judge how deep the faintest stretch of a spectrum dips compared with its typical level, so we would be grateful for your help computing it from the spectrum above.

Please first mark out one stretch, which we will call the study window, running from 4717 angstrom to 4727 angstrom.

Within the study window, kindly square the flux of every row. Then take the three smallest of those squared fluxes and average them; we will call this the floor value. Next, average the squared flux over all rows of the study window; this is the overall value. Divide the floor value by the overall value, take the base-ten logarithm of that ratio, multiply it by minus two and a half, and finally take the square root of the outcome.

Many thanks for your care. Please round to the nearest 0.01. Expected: 0.24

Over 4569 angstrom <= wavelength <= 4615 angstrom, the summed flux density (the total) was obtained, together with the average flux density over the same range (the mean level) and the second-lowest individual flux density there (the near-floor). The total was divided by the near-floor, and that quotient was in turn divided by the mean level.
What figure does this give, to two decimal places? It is 0.83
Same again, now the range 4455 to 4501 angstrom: 0.91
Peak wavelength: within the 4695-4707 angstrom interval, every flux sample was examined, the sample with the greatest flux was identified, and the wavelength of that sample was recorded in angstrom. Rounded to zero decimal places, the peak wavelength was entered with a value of 4702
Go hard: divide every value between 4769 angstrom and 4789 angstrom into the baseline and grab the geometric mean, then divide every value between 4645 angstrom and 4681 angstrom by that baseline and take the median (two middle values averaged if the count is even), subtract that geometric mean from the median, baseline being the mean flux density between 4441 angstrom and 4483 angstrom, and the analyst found 0.06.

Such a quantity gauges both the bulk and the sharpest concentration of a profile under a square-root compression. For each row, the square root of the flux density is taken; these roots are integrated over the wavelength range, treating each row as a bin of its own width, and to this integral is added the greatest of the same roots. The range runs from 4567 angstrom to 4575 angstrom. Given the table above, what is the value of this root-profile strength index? 50.14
